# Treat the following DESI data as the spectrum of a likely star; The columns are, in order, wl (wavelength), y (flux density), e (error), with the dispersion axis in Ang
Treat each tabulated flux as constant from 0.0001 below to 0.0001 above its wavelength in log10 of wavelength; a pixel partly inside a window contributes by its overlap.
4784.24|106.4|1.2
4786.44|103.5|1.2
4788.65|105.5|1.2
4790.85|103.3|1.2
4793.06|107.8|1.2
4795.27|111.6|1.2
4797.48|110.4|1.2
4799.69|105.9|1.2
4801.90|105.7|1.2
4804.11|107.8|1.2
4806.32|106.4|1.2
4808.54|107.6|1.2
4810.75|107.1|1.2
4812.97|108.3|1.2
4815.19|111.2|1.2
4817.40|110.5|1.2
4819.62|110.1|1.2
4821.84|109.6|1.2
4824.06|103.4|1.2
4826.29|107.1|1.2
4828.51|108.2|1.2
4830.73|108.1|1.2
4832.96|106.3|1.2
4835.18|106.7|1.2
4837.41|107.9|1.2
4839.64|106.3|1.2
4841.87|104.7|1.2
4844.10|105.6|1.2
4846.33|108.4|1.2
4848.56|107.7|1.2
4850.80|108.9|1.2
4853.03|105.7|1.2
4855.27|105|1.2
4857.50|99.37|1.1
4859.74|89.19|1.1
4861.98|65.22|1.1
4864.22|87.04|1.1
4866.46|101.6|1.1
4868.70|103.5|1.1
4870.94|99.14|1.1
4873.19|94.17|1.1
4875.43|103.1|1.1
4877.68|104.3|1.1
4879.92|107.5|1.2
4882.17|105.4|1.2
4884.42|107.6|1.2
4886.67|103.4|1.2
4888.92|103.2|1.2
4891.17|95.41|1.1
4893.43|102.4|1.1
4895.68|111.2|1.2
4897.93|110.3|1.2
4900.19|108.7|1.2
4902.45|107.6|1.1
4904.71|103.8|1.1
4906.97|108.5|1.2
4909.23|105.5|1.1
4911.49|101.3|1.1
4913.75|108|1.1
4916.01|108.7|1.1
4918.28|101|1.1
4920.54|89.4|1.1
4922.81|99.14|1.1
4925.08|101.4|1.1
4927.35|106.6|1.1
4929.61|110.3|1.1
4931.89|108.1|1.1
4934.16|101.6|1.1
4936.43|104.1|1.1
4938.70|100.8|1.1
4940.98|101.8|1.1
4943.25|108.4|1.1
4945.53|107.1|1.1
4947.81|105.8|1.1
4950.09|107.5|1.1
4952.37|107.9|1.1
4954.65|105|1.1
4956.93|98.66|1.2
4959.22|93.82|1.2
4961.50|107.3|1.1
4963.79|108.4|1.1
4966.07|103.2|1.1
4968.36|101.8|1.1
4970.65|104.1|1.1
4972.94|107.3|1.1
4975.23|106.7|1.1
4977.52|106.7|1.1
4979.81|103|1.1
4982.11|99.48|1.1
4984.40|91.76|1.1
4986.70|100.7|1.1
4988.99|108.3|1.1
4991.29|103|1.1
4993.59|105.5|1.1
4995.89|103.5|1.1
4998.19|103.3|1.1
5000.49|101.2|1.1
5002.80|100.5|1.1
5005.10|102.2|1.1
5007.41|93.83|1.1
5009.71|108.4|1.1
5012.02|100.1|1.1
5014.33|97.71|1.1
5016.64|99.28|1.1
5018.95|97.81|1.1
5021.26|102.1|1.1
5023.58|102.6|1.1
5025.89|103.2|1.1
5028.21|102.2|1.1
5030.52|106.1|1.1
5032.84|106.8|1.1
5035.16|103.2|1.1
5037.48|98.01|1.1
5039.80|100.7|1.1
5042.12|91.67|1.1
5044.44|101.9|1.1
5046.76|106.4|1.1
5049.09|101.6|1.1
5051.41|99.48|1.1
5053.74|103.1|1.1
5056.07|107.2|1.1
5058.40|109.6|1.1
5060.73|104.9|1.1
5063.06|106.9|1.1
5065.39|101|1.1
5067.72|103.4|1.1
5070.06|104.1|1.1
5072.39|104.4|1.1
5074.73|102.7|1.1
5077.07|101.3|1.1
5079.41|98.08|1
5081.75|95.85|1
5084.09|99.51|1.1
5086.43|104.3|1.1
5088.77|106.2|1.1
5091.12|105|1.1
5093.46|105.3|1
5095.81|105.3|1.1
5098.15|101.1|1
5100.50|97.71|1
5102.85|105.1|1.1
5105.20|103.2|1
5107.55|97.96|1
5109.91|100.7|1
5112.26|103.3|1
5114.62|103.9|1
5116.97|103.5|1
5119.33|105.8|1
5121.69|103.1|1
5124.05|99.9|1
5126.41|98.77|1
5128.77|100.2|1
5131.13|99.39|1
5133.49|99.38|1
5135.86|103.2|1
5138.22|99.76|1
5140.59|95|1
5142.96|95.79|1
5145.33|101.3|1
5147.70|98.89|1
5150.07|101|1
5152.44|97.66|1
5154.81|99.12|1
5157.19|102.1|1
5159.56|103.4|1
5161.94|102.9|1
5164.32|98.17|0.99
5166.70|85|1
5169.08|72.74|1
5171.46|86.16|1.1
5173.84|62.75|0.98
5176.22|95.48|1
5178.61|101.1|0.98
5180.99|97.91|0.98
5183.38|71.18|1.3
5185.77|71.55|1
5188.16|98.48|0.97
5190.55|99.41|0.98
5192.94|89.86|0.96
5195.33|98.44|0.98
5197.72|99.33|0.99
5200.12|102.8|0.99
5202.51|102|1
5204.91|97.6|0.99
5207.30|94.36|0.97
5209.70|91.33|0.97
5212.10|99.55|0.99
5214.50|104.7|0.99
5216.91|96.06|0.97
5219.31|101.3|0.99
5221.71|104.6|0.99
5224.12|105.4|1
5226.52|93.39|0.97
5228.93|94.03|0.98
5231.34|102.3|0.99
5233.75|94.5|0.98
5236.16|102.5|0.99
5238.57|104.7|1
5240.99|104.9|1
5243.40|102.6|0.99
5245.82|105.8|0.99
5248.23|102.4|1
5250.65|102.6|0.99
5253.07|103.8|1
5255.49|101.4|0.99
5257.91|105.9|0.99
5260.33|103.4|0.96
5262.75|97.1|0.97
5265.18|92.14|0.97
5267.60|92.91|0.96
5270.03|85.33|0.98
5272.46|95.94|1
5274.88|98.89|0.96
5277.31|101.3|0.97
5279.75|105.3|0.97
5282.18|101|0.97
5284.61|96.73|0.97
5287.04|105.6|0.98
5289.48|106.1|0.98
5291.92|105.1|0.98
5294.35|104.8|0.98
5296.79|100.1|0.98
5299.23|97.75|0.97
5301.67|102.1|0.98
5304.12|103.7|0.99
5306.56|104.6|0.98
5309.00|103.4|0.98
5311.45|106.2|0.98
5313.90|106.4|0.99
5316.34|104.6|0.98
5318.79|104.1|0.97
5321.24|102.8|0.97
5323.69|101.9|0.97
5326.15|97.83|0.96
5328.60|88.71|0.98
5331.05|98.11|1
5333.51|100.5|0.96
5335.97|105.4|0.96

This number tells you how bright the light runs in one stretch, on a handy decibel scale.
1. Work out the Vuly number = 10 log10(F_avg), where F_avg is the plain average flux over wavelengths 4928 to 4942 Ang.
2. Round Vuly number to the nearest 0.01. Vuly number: 20.19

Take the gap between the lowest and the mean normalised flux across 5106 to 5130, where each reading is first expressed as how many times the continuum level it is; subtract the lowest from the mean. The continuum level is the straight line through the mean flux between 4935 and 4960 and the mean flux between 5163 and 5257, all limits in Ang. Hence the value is 0.0412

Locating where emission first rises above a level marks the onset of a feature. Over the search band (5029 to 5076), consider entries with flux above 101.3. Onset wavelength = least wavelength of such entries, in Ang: 5030.52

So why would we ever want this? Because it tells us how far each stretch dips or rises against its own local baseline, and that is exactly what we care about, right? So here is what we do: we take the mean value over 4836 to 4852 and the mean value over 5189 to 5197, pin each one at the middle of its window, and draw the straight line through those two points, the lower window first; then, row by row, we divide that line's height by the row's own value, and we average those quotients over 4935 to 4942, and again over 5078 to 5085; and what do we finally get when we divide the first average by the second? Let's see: 1.00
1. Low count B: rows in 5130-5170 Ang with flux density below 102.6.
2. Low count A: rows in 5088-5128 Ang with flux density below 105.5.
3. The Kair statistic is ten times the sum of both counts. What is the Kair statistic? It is 290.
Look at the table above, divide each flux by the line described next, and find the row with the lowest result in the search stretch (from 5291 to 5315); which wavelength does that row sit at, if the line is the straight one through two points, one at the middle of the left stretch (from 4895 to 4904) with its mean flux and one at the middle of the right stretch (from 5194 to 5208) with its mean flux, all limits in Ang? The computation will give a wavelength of 5299.23 Ang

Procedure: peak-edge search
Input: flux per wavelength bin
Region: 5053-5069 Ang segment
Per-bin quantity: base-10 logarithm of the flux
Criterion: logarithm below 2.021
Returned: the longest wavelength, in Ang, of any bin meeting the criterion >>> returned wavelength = 5067.72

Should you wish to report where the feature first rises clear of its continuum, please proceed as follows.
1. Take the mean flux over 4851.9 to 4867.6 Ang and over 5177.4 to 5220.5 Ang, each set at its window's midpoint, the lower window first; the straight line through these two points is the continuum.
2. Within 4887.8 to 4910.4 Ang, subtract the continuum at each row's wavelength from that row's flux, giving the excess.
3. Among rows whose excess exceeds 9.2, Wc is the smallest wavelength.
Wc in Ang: 4888.92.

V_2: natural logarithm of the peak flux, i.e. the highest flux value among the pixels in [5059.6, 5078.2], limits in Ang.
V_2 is 4.67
